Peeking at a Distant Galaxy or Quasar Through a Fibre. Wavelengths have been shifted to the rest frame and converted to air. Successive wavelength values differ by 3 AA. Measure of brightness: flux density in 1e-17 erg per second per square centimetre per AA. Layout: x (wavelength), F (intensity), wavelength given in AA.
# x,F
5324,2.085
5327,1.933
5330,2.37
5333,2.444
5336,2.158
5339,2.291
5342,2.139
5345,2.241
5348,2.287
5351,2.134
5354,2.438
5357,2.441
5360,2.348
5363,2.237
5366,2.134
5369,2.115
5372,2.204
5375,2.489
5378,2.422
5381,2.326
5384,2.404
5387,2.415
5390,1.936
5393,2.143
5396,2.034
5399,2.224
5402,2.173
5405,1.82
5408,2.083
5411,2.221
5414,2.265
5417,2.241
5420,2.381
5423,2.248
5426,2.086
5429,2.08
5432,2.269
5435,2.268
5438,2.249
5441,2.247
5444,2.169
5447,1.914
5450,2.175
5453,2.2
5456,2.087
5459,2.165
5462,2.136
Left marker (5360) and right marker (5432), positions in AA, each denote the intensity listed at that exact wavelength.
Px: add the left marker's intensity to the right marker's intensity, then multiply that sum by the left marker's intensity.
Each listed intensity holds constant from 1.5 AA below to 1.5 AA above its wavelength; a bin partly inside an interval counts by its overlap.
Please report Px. 10.8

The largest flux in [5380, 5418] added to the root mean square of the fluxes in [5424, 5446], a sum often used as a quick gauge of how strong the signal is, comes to 4.61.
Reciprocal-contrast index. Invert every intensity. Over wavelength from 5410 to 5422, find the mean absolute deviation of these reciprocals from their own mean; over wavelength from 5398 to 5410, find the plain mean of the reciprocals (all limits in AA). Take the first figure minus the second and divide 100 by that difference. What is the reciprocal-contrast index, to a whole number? -210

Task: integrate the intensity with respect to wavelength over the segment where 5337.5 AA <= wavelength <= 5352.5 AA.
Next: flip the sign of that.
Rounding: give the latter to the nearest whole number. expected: -33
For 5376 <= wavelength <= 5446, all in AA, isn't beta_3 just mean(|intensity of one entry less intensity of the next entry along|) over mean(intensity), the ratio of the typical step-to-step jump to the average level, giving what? 0.0572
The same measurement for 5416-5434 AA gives 0.0568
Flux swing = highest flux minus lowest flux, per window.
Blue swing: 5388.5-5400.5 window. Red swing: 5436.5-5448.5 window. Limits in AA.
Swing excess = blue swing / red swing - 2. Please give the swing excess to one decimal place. -1.1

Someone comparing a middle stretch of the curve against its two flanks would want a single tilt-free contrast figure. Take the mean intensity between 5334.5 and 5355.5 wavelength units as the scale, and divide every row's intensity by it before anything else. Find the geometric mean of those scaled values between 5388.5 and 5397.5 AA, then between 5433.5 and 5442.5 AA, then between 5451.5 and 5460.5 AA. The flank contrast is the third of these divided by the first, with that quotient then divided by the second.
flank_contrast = 1.05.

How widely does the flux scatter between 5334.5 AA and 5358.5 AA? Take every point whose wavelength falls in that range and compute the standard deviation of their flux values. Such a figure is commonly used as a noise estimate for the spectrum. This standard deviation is 0.12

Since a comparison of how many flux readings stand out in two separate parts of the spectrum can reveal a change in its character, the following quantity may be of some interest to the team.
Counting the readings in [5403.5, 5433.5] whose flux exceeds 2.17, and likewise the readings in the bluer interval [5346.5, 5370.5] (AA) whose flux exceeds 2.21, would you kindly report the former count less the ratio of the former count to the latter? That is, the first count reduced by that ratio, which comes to 4.8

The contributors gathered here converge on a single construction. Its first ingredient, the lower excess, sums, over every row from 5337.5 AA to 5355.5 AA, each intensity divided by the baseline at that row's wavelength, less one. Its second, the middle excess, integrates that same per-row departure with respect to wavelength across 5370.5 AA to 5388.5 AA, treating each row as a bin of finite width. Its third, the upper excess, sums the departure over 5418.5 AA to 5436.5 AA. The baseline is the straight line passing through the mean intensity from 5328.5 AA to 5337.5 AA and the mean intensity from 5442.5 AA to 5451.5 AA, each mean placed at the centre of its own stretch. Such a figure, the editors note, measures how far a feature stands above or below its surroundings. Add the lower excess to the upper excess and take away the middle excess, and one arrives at -1.0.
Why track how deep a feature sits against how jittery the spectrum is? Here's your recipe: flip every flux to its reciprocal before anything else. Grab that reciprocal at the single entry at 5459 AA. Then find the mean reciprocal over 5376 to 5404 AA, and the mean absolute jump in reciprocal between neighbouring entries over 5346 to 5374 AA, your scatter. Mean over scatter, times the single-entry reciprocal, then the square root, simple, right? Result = 3.11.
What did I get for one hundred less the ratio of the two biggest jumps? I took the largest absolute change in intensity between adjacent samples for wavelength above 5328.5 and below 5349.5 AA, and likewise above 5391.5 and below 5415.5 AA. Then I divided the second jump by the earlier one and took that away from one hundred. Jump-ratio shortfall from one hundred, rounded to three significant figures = 98.8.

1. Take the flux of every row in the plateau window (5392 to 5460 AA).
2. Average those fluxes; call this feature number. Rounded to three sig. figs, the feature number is 2.16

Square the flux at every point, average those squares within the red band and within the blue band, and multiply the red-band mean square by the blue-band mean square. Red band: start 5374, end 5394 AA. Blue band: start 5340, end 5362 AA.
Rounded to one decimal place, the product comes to 28.1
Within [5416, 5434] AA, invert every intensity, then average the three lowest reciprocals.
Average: 0.435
